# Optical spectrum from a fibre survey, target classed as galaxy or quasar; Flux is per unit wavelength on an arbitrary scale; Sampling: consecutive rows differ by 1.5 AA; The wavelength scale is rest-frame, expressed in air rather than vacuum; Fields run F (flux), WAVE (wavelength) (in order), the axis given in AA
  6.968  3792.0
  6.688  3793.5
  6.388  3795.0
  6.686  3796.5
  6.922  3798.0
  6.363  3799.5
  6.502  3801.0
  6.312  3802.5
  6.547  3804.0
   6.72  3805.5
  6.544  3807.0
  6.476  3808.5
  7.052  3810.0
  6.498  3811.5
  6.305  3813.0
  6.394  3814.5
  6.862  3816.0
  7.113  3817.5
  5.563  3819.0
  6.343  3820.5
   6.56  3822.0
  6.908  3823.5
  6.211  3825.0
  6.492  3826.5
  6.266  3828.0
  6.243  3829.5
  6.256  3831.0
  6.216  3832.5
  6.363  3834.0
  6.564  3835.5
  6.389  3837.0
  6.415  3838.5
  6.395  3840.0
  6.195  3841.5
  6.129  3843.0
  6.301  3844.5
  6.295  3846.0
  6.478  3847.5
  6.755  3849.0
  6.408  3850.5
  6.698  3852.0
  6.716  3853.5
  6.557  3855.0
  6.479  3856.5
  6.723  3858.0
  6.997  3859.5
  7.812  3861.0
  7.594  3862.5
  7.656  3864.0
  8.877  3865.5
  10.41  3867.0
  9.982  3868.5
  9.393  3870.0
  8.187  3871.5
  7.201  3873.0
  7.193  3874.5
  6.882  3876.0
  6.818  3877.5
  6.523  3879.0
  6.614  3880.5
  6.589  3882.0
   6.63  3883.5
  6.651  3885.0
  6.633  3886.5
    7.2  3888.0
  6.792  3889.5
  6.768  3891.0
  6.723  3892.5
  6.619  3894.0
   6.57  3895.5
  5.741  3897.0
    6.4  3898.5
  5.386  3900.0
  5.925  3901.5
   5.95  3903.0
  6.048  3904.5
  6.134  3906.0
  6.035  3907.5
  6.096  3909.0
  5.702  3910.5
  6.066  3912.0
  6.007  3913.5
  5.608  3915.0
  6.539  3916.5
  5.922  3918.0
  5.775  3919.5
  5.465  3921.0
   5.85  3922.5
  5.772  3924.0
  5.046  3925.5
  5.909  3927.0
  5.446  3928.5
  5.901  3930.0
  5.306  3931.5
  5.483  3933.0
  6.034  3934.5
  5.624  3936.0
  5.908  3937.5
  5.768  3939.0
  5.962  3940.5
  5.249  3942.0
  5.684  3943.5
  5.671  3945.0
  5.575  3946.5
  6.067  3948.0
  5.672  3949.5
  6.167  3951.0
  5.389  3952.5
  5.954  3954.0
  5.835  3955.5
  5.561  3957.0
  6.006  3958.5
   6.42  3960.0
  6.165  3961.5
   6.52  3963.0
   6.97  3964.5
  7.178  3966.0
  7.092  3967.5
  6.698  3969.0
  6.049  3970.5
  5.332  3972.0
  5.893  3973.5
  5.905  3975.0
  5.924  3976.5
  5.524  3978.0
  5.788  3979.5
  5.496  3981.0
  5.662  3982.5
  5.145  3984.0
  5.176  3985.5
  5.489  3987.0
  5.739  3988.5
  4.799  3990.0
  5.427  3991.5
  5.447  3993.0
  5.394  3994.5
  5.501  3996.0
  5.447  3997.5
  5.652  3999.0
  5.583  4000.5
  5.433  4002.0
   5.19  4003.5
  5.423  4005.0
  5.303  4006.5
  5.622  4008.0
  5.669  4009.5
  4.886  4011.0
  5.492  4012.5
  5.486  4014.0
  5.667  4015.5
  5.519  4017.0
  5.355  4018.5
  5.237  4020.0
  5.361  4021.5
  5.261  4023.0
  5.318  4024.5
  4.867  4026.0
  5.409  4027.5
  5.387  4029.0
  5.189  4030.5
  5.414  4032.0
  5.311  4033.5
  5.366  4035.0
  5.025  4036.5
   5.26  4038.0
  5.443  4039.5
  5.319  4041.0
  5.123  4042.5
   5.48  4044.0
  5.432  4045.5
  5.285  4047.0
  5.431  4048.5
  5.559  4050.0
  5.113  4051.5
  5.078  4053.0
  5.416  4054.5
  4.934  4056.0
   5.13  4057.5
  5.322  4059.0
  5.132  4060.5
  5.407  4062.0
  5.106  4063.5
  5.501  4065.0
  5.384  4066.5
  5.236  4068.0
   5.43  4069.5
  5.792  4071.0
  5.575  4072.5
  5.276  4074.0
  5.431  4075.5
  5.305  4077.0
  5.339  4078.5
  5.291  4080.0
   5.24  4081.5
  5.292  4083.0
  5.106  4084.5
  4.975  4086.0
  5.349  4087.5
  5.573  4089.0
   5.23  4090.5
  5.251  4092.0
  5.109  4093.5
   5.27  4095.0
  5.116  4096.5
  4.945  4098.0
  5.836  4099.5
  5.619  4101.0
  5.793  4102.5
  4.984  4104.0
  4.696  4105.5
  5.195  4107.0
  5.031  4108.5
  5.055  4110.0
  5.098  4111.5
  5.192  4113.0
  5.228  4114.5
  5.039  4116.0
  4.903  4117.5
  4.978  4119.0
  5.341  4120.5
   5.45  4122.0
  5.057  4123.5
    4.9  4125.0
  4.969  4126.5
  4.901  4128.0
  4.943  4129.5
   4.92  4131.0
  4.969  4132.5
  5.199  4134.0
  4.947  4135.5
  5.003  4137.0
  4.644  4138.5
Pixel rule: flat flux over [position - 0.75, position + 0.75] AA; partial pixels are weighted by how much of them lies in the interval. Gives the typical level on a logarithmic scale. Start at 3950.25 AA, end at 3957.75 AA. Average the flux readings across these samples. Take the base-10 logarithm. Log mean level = 0.76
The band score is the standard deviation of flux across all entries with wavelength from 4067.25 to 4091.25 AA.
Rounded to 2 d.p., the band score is 0.19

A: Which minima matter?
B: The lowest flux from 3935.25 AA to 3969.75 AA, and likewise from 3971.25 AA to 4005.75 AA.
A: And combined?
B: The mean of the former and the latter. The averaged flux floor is 5.02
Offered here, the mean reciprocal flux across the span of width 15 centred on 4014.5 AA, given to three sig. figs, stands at 0.185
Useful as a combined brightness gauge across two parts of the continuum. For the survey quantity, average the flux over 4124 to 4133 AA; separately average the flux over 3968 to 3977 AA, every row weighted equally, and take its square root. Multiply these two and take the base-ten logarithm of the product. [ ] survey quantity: 1.08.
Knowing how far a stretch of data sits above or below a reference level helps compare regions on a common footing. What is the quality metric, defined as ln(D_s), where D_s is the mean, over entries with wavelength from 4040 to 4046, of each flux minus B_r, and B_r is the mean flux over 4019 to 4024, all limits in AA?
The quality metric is -3.0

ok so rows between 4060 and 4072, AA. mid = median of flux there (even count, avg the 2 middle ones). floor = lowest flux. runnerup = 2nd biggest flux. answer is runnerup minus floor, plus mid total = 5.79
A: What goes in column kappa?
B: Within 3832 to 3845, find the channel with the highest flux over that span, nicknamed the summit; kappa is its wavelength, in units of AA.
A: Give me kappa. 3835.5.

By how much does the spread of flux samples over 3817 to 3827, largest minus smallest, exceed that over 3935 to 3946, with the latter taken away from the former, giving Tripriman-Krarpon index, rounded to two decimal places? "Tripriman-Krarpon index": 0.84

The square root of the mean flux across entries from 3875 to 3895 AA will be 2.59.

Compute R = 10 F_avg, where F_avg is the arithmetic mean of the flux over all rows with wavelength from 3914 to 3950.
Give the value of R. 57.2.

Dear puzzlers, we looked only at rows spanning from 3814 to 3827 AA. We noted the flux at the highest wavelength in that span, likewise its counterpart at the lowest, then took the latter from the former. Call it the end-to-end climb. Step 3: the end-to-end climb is 0.10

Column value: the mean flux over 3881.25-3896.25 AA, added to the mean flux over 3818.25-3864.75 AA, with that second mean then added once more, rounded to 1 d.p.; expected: 19.8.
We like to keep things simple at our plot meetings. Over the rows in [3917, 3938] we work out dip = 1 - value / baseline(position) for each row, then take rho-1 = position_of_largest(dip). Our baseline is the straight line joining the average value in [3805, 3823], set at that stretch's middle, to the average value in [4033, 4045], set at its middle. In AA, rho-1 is 3925.5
